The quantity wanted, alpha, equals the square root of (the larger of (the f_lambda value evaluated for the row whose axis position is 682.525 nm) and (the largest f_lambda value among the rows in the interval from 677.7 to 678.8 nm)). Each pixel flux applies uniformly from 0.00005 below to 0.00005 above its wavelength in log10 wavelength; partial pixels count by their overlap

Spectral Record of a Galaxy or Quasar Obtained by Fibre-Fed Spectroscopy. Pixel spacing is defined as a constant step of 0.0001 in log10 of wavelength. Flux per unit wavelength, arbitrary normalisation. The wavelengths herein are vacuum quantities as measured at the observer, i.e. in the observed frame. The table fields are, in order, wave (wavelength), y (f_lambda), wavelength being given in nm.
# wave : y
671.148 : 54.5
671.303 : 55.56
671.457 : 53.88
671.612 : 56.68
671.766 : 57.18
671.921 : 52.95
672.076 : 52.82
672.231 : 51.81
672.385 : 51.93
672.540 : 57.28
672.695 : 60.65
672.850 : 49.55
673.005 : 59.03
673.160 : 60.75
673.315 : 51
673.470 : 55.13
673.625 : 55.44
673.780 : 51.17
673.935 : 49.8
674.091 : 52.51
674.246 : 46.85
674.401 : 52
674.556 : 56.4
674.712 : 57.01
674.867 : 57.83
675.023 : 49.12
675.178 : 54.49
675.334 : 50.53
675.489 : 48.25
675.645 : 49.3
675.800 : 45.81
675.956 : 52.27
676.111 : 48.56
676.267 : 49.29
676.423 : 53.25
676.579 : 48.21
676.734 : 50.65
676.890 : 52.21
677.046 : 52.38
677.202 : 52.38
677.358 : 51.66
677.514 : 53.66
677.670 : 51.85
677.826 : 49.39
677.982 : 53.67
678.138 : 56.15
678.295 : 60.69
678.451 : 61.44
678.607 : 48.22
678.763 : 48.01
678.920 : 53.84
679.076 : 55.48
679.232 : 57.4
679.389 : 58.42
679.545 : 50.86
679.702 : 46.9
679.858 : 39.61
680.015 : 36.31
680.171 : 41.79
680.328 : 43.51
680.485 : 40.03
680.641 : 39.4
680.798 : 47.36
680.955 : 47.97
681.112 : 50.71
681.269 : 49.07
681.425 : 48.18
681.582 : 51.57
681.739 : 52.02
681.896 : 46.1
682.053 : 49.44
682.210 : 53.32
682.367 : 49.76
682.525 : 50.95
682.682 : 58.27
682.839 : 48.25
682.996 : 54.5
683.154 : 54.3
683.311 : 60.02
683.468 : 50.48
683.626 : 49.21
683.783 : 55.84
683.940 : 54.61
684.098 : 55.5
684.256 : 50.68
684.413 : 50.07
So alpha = 7.8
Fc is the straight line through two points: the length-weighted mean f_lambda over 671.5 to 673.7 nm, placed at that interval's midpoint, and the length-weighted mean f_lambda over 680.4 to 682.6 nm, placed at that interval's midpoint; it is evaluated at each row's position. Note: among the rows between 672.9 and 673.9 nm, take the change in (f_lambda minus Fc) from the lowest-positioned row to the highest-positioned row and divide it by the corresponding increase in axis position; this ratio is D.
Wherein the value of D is -9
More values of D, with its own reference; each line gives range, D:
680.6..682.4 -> 7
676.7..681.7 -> 1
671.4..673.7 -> 1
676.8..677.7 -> 0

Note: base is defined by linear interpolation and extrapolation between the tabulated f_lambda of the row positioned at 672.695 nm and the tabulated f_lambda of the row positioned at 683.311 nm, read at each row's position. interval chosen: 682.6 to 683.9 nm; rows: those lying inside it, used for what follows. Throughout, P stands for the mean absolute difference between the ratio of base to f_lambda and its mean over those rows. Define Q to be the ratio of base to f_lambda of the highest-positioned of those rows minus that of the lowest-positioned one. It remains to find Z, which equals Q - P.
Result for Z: -0.03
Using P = 0.073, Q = 0.04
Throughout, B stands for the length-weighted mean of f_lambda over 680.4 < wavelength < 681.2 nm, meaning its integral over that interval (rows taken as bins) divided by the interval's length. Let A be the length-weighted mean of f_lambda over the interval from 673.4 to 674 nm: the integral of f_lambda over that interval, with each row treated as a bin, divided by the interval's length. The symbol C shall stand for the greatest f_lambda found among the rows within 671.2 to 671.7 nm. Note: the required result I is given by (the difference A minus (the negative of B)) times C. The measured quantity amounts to 5558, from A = 53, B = 45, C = 56.68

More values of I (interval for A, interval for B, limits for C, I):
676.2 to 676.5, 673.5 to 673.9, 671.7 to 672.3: 5975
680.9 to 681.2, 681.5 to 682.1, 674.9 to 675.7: 5404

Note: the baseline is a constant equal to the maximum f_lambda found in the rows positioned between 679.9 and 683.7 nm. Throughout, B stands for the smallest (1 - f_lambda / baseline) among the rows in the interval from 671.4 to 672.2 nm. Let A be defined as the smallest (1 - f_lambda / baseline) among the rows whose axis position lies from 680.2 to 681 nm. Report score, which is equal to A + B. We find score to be 0.248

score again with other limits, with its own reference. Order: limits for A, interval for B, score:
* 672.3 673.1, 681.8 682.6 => 0.101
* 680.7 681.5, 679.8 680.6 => 0.430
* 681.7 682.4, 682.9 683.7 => 0.112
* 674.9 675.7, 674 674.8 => 0.142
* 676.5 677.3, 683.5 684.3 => 0.197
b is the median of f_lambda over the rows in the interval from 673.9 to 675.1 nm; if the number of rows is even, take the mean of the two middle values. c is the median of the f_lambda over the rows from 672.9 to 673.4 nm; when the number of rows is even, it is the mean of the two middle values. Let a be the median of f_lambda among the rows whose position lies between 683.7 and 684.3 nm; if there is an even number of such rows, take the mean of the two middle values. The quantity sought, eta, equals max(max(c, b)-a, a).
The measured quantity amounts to 55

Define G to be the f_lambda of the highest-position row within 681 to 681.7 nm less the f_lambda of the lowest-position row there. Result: 1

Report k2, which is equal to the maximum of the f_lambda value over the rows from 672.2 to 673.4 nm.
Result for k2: 60.75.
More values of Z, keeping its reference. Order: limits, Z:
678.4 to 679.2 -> 0.01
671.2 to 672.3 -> 0.04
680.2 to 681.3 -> -0.27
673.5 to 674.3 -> 0.15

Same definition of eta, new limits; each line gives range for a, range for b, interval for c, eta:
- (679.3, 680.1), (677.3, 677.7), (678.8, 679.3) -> 47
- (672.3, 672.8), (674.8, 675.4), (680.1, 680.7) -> 57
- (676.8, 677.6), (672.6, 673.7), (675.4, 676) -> 52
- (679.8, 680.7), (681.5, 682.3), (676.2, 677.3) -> 40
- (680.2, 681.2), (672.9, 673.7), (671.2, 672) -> 45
